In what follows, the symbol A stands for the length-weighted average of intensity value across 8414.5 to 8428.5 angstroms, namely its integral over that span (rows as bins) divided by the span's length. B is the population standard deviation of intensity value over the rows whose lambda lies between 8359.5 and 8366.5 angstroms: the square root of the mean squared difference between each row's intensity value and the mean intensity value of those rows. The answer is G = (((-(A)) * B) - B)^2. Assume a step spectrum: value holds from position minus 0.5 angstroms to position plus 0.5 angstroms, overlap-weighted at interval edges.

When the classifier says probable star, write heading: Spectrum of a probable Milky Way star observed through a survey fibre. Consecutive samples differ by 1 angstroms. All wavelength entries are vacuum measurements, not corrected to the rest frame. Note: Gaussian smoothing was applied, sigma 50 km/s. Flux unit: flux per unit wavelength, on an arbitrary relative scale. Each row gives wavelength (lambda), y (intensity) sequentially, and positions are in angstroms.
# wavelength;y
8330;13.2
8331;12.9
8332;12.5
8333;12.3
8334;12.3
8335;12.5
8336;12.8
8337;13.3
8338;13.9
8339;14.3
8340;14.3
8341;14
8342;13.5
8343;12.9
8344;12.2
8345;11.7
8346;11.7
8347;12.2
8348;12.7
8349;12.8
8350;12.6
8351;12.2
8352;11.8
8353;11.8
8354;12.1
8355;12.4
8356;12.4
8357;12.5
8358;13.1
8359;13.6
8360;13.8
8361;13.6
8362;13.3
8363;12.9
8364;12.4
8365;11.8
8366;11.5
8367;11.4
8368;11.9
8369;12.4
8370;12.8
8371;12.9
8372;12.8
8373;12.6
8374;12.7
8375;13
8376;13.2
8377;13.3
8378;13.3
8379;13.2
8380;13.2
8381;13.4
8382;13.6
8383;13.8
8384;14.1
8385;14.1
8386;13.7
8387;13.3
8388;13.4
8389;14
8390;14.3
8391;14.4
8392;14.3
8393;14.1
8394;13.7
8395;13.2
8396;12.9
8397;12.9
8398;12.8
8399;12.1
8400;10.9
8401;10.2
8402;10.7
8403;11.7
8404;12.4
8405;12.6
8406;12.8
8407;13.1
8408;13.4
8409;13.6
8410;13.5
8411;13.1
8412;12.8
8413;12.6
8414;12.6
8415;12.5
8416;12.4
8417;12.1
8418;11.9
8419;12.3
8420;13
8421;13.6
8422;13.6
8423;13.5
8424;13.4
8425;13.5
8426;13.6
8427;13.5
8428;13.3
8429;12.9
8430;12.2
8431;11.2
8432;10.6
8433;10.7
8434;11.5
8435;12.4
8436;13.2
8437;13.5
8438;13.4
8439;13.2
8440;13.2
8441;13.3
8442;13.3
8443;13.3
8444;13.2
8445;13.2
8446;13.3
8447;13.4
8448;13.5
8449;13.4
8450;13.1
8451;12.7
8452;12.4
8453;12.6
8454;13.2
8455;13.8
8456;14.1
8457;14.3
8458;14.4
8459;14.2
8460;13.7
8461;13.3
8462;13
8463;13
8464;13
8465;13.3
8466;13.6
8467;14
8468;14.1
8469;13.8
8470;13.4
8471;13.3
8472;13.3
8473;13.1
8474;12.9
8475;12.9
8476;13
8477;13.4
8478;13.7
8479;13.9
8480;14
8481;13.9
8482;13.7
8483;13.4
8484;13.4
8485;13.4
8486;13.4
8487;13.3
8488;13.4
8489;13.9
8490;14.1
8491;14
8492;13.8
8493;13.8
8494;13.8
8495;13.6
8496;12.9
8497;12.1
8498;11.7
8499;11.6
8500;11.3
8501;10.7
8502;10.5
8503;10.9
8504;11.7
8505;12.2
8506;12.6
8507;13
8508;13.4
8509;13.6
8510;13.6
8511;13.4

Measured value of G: 133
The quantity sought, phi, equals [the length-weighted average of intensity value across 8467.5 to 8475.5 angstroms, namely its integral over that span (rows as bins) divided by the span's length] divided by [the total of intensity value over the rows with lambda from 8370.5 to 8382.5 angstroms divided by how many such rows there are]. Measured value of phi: 1.02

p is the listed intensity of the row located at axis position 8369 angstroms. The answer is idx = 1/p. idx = 0.081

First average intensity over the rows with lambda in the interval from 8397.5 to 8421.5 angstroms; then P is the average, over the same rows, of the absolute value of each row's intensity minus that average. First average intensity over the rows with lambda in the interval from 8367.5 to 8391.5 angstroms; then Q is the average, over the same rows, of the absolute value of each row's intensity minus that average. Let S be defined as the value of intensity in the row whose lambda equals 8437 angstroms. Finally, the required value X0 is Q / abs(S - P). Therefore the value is 0.037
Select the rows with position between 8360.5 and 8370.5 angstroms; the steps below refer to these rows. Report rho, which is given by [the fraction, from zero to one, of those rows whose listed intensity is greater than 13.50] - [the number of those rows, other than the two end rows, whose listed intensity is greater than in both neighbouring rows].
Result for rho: 0.1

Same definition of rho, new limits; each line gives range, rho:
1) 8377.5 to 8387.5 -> 0.5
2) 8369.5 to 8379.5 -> -1.0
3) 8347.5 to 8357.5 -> -1.0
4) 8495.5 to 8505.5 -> 0.0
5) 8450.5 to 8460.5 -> -0.4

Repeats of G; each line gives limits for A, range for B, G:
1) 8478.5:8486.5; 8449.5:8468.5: 76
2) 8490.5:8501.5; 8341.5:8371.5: 78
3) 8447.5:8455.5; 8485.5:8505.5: 285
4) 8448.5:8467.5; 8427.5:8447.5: 178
